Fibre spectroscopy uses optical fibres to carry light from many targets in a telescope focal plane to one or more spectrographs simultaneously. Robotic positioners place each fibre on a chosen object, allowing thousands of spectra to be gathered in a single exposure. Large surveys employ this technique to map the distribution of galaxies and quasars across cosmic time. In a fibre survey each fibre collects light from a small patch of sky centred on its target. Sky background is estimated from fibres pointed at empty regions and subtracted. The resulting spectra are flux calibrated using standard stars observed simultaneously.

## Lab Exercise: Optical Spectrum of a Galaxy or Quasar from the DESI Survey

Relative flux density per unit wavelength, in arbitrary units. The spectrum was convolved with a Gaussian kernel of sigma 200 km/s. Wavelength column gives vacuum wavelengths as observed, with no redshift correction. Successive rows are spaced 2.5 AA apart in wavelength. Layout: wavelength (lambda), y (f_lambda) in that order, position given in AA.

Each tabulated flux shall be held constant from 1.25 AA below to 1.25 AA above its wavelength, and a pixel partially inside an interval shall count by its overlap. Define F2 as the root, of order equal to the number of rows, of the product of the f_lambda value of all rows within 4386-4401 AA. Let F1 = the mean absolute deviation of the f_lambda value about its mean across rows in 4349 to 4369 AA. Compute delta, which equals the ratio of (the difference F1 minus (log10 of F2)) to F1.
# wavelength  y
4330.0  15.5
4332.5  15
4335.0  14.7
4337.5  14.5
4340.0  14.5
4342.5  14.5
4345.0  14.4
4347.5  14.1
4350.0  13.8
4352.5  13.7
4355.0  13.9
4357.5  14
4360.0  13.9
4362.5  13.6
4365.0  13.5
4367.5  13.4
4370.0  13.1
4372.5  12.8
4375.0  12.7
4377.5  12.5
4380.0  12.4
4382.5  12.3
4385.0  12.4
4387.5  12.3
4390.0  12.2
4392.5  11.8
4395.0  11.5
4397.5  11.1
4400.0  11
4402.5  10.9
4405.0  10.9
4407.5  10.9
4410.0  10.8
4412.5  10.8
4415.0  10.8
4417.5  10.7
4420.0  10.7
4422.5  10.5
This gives -5.1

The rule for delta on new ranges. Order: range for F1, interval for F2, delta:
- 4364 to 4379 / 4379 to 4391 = -2.3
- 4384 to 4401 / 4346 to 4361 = -1.4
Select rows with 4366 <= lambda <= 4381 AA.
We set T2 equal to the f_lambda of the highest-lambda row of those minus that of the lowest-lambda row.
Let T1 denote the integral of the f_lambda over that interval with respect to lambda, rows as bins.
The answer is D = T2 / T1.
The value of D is -0.0052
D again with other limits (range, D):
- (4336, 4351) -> -0.0033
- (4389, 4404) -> -0.0076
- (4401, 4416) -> -0.0006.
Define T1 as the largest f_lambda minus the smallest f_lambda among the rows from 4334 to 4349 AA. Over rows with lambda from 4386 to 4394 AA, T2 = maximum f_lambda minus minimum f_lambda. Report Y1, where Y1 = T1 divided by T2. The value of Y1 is 1.2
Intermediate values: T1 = 0.60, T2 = 0.5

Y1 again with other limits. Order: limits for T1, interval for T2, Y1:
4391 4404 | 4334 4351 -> 1.0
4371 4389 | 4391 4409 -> 0.6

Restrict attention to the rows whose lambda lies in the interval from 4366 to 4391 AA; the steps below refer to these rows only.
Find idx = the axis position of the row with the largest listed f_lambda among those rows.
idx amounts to 4367.5 AA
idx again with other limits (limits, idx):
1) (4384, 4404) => 4385.0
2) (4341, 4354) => 4342.5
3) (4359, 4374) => 4360.0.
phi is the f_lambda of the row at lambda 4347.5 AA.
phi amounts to 14.1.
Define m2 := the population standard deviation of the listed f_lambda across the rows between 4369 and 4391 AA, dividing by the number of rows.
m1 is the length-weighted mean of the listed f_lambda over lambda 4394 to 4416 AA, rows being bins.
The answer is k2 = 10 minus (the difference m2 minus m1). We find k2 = 20.7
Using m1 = 11.0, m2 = 0.274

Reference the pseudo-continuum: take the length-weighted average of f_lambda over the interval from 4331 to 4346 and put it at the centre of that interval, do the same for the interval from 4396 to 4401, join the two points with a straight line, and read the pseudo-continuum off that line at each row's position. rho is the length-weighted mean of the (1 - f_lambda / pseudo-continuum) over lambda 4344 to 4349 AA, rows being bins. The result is -0.005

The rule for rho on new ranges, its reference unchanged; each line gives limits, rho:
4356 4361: -0.038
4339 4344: -0.004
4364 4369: -0.036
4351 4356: -0.005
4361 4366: -0.033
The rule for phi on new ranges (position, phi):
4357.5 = 14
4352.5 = 13.7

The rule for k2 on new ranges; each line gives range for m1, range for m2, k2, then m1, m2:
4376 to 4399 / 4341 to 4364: 21.8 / 12.1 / 0.285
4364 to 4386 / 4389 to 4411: 22.3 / 12.8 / 0.462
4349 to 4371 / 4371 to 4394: 23.4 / 13.7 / 0.274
